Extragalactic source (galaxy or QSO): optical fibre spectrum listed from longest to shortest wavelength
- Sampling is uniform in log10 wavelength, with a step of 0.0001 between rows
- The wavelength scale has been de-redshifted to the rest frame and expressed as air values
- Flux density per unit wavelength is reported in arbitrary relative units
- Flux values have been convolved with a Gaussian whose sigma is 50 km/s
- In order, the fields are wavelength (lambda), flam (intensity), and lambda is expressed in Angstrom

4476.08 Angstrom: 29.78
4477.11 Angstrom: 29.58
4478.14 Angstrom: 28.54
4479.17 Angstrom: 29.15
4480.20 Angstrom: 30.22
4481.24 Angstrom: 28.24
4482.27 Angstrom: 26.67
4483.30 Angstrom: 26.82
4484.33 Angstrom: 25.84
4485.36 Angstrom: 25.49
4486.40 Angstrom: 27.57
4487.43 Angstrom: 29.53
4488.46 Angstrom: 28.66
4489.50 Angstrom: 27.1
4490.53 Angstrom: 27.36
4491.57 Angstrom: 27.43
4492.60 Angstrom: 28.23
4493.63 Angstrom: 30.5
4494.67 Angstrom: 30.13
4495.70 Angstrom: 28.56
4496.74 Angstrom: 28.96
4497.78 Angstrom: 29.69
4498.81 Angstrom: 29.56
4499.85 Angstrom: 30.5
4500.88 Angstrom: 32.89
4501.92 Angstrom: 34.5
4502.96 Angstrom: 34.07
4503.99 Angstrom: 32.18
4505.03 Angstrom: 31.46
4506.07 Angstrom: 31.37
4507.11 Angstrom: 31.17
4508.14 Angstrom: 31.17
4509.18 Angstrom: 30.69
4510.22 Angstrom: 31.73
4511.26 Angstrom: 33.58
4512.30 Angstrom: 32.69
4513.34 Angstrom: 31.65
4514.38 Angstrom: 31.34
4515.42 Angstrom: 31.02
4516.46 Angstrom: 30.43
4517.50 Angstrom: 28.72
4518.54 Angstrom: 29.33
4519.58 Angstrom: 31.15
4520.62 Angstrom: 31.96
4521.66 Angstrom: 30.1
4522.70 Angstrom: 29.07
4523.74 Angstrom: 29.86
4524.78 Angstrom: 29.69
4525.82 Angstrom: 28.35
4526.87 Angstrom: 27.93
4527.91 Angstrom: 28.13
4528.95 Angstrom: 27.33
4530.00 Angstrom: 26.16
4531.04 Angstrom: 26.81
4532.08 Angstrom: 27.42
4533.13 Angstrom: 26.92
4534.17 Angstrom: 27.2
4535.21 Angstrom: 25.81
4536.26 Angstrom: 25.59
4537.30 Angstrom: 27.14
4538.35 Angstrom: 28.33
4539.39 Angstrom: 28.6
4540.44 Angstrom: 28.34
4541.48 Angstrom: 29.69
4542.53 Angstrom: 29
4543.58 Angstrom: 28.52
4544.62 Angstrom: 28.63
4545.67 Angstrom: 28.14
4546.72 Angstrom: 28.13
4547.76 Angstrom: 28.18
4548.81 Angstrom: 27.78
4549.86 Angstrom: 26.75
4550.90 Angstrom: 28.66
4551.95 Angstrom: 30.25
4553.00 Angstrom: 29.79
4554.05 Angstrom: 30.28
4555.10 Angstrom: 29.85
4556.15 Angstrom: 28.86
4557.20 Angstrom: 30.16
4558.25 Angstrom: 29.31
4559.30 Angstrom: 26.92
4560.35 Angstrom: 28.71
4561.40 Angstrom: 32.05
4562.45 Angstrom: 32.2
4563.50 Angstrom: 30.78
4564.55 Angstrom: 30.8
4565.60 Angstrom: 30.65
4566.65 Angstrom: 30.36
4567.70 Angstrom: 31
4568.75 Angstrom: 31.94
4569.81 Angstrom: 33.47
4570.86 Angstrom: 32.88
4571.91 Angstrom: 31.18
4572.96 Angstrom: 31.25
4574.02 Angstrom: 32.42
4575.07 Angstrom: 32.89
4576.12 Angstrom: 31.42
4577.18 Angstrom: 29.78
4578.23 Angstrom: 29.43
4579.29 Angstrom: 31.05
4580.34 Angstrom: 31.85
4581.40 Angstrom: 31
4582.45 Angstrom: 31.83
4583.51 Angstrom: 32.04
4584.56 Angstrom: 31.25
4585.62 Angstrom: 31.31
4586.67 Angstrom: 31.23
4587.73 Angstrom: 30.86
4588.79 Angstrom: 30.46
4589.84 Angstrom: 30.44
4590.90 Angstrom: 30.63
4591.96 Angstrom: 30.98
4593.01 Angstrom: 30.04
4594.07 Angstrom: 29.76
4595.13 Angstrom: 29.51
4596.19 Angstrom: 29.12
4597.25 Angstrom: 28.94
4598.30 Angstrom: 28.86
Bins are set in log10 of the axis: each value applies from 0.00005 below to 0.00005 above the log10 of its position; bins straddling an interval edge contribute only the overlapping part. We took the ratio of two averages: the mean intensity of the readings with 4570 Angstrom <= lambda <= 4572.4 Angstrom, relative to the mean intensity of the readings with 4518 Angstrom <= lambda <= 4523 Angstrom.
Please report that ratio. 1.06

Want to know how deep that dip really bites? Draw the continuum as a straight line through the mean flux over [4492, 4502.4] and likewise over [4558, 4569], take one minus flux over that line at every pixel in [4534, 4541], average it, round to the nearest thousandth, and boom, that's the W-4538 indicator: 0.102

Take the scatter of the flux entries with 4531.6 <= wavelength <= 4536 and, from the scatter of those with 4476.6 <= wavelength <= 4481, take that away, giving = -0.01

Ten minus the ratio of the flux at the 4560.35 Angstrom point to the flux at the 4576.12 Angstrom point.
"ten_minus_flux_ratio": 9.09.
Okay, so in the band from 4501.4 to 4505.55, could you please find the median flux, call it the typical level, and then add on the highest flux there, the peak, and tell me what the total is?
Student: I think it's 68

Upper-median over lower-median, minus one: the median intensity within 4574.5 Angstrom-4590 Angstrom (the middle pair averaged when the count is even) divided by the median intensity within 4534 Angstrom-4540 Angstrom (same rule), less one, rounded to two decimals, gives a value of 0.15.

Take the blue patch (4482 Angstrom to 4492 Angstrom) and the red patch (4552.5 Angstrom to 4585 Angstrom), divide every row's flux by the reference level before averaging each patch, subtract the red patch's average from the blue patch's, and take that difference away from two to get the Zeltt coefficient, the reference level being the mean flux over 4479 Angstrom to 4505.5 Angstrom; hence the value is 2.12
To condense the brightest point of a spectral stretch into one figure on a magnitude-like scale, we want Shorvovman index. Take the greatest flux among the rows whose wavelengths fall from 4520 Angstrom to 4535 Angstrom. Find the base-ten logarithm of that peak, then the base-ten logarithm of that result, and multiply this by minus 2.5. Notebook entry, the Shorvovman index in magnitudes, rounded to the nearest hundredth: -0.44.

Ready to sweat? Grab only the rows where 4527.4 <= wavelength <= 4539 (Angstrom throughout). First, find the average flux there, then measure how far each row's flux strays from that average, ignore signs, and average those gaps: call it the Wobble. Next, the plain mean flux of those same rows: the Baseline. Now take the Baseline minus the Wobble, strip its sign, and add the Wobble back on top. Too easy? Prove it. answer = 27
